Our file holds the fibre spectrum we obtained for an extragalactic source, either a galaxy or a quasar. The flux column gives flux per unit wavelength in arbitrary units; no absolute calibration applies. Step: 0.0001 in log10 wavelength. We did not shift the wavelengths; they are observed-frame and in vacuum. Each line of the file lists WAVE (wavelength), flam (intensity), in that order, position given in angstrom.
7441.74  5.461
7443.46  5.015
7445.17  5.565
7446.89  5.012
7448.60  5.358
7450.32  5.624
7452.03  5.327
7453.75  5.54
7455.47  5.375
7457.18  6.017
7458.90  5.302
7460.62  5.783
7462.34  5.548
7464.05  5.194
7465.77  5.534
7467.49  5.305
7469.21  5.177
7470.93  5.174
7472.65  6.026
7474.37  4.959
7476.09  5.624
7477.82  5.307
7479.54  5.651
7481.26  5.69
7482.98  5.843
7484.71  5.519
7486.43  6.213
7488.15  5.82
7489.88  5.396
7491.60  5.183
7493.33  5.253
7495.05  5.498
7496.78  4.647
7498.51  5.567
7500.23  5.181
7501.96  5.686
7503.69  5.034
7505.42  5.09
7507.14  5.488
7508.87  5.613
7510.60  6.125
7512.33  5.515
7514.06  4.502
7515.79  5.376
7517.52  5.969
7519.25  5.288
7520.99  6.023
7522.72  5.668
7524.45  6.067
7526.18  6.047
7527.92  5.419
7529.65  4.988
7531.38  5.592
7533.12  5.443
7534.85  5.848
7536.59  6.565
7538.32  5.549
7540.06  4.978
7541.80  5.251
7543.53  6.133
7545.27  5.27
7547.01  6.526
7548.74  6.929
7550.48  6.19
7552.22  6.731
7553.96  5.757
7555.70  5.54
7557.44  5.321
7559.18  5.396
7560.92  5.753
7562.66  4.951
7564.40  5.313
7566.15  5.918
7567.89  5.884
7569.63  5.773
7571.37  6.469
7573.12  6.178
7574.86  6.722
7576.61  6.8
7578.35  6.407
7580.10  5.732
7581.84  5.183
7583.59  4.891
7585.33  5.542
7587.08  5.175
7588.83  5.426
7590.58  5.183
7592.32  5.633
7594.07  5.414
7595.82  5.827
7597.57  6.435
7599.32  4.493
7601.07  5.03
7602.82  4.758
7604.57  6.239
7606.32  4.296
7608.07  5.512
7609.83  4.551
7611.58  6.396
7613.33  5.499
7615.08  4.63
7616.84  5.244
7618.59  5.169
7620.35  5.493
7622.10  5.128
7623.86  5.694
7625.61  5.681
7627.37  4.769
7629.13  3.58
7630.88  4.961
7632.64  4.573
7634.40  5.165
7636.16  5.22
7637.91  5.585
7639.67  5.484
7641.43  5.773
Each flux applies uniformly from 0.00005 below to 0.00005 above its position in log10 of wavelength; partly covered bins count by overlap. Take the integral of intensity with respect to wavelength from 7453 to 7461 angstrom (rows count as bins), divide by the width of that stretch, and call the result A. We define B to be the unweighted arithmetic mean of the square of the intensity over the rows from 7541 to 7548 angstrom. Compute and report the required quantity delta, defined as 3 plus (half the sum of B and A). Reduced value 23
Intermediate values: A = 5.59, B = 34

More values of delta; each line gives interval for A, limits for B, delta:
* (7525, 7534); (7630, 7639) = 19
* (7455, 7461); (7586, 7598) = 21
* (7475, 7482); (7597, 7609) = 20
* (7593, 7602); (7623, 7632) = 18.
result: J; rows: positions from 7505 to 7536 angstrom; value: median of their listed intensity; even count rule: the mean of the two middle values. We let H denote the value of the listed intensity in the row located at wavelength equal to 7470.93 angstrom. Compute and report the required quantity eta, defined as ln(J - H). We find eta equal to -1.0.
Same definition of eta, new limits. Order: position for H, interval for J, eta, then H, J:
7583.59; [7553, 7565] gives -0.7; 4.891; 5.4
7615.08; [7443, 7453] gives -0.3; 4.63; 5.3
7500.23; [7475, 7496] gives -0.9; 5.181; 5.6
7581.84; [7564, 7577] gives -0.1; 5.183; 6.0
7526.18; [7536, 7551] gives -2.5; 6.047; 6.1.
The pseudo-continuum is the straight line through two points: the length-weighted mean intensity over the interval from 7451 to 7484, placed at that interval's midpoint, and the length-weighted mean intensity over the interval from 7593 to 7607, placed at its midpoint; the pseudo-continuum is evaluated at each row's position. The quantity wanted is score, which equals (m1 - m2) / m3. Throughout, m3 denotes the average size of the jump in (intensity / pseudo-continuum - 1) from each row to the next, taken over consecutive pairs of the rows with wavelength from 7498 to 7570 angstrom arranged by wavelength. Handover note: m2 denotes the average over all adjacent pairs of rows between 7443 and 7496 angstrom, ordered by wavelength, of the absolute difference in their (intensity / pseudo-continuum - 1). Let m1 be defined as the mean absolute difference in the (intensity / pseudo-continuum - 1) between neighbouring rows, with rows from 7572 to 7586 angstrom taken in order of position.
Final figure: 0.2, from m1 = 0.08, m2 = 0.069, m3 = 0.095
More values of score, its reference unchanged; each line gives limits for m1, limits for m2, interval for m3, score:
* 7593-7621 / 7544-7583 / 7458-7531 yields 1.1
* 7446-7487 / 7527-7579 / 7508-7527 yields -0.2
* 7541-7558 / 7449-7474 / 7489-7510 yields 0.8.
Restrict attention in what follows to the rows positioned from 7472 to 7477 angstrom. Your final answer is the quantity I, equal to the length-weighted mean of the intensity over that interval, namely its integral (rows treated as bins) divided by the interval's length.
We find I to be 5.51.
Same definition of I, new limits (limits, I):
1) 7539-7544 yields 5.40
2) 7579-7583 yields 5.47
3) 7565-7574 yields 6.02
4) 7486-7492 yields 5.65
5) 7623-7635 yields 4.91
